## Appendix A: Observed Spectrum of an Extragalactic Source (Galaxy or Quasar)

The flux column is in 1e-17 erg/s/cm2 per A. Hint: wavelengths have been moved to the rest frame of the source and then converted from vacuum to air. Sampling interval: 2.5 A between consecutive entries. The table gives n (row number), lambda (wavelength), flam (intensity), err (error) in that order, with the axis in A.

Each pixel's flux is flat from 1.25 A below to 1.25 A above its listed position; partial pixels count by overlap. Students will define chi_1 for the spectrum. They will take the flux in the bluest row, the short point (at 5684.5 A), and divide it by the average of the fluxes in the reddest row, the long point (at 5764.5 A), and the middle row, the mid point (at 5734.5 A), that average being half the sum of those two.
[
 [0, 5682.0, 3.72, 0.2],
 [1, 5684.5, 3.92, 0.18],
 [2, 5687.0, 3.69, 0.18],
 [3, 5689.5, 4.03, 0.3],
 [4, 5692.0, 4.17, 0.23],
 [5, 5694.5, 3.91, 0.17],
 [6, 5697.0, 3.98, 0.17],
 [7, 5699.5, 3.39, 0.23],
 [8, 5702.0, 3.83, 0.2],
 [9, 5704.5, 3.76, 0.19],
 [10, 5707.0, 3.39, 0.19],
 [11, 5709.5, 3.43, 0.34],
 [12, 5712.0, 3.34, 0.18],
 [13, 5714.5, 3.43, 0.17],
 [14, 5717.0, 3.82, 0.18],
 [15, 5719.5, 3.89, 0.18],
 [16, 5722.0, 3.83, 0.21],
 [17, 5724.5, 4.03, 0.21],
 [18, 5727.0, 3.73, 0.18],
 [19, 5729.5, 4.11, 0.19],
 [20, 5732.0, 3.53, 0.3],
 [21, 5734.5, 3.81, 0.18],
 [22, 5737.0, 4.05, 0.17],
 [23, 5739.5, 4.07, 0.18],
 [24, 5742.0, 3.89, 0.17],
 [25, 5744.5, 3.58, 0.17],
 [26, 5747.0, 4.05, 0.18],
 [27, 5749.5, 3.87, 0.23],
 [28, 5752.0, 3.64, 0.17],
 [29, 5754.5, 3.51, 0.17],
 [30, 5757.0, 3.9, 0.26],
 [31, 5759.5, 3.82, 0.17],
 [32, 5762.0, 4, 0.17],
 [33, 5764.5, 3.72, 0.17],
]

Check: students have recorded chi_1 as 1.041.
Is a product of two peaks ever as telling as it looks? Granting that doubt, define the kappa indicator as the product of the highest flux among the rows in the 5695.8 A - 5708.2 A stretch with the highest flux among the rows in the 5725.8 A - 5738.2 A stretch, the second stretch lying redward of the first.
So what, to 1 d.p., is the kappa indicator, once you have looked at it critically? 16.4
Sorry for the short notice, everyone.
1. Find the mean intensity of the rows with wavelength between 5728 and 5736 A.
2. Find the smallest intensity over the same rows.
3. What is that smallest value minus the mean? -0.29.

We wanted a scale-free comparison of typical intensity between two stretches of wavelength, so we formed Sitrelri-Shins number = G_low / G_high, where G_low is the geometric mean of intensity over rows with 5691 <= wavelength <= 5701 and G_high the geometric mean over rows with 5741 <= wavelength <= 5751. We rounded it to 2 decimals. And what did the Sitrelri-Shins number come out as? 1.00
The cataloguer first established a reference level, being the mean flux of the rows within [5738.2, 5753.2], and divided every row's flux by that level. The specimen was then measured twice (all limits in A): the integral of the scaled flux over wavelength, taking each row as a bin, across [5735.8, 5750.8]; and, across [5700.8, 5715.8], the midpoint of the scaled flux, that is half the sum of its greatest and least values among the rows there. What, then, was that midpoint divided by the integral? 0.061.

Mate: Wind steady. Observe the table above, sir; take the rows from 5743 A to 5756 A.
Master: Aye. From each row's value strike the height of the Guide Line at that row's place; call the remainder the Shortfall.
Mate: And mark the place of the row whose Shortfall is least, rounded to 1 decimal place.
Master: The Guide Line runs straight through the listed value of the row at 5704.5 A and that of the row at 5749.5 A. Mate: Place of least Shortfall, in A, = 5754.5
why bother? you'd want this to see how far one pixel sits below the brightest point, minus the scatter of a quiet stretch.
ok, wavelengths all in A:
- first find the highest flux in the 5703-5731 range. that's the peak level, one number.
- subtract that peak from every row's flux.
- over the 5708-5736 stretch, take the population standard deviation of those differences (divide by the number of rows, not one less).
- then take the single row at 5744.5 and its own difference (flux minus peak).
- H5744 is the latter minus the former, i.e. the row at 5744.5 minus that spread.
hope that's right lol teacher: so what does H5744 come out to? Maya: -0.77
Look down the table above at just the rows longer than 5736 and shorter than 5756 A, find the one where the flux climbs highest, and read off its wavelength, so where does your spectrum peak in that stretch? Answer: 5739.5 A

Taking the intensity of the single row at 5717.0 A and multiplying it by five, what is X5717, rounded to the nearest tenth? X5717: 19.1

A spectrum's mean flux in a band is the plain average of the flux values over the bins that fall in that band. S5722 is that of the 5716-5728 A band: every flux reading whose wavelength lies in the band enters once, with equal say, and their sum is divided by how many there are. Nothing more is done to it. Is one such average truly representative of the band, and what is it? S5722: 3.86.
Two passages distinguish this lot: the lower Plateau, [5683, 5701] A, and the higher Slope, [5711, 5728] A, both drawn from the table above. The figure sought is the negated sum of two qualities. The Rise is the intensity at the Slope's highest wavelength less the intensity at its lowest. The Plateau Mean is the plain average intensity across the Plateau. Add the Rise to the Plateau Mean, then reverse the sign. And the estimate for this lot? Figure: -4.26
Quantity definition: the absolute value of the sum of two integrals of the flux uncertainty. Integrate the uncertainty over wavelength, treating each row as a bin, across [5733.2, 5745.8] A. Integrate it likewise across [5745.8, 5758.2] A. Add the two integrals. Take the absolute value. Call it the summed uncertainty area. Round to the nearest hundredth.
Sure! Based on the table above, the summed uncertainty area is 4.70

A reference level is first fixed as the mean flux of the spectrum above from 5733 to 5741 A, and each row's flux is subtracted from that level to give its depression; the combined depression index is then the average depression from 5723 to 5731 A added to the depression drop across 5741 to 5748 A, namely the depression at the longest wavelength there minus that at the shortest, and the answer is -0.14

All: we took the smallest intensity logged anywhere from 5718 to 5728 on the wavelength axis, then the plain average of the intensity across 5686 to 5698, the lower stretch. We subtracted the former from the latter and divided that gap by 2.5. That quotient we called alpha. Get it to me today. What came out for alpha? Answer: 0.09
